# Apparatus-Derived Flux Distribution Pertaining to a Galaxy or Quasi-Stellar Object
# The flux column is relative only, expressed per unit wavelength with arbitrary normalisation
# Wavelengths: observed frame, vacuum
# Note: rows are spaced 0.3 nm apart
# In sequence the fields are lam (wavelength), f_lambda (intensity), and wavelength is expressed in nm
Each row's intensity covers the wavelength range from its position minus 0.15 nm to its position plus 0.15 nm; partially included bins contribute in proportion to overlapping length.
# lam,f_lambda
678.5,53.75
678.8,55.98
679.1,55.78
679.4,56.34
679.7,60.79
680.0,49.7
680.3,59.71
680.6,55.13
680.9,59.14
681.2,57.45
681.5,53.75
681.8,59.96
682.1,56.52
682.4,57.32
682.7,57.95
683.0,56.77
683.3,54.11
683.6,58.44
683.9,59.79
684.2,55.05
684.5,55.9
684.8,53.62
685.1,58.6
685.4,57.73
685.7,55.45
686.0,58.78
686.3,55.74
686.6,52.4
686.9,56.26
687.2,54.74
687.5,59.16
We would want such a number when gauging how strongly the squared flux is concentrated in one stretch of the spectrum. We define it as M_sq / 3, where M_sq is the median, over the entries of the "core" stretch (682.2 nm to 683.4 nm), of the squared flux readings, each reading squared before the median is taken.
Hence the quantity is 1085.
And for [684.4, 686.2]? 1076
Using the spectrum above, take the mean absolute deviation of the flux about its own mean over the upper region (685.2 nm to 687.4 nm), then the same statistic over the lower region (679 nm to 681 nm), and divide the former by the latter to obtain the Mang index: 0.53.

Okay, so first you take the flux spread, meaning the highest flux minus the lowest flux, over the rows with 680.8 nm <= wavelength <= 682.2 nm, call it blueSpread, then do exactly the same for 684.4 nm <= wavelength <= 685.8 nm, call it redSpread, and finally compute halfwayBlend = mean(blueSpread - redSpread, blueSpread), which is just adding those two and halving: 3.72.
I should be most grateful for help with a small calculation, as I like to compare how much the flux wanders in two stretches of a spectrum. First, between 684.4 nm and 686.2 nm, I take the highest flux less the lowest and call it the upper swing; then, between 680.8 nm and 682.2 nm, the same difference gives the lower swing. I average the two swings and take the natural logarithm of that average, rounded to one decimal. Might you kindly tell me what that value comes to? 1.7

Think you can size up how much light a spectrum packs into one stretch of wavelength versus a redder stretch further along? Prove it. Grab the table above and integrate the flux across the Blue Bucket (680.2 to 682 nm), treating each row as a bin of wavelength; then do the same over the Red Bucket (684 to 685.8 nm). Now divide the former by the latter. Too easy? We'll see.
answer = 1.0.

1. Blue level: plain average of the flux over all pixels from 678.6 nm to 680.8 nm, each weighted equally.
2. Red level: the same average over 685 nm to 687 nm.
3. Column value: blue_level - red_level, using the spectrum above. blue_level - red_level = -0.2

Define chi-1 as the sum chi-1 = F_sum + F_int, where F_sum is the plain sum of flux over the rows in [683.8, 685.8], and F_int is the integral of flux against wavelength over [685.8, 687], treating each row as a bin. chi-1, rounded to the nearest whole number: 463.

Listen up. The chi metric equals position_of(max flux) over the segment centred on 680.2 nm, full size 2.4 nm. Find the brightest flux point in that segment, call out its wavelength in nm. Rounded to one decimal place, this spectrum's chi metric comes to 679.7 nm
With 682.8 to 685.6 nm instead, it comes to 683.9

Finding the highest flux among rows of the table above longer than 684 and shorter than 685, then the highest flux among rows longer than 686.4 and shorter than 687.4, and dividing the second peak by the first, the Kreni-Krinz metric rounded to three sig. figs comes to 1.01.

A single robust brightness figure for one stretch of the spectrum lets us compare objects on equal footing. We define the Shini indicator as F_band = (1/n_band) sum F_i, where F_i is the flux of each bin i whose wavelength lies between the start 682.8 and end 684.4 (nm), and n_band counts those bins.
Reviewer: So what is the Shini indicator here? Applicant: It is 56.8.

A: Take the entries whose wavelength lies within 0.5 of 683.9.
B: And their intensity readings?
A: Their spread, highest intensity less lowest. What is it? 4.7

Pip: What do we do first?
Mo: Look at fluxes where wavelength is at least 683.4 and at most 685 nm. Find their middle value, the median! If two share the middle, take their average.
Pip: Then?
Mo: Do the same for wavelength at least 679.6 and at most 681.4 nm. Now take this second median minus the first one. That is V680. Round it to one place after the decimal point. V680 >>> 2.4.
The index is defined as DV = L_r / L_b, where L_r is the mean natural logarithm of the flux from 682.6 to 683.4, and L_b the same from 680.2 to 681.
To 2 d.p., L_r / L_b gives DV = 0.99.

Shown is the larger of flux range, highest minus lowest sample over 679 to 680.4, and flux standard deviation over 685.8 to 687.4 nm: 11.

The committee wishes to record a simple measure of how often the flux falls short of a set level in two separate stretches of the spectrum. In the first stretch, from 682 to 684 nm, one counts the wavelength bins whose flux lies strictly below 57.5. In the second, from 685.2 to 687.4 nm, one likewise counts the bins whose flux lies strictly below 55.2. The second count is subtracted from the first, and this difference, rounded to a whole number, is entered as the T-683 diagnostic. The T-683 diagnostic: 2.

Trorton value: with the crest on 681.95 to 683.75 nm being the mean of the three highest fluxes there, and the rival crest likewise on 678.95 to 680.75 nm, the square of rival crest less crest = 1.1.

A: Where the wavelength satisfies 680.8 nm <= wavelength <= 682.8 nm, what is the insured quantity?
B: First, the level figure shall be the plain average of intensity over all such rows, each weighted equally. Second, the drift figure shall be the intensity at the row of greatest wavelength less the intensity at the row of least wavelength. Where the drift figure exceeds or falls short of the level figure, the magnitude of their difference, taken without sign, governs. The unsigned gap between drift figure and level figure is 58.6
